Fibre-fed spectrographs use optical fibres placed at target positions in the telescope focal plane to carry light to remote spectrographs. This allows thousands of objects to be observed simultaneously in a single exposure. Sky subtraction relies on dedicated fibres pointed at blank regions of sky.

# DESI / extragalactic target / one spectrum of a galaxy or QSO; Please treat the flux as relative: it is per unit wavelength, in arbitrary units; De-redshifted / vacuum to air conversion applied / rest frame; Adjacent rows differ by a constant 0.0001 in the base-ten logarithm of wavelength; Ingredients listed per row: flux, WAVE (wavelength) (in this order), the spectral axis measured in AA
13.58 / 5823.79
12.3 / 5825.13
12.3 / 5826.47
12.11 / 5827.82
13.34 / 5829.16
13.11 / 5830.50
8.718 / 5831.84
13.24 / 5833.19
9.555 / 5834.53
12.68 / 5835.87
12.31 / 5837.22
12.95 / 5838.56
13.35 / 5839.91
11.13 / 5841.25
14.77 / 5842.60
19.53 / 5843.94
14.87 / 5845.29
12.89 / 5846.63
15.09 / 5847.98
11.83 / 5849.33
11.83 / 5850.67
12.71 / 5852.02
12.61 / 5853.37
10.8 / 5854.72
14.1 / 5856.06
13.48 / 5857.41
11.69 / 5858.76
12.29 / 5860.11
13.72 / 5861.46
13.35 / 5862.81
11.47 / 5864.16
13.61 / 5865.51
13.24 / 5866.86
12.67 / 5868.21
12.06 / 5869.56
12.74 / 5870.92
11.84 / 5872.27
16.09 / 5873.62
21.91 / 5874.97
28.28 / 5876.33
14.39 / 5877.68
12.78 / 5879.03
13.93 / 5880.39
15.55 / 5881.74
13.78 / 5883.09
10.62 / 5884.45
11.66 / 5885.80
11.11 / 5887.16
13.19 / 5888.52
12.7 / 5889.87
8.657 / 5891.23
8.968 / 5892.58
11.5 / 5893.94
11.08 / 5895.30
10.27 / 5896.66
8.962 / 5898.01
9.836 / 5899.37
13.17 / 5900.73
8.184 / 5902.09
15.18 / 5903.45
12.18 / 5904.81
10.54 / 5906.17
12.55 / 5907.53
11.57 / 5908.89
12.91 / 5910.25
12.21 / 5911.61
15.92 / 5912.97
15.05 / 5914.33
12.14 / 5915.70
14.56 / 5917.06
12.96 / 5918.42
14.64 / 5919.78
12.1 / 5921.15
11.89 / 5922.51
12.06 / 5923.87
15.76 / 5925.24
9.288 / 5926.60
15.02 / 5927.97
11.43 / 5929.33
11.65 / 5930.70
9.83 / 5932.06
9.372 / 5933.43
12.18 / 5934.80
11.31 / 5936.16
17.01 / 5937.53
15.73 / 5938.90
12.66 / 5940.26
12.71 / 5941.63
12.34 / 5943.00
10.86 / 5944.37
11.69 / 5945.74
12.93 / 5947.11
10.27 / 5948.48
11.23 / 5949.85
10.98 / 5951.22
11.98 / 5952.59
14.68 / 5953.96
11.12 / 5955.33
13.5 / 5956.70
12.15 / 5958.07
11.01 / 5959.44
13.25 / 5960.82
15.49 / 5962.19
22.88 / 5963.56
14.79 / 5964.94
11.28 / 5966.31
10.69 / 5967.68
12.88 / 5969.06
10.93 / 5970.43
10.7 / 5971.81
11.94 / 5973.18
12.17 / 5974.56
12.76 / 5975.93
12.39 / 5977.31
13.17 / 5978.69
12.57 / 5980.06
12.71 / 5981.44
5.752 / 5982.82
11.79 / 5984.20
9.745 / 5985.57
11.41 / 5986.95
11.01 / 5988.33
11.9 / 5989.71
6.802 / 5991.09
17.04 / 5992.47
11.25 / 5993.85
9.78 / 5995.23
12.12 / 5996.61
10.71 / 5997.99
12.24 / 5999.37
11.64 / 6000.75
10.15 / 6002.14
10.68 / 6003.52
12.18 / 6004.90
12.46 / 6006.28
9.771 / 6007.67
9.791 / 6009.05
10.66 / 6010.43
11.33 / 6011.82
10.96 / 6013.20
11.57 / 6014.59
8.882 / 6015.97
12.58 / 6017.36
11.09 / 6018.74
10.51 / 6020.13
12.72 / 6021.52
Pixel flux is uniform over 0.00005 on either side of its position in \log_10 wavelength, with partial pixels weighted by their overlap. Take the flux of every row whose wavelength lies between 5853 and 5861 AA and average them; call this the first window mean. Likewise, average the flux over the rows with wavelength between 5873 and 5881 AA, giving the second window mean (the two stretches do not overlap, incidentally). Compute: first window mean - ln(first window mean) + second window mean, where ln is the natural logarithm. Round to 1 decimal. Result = 27.9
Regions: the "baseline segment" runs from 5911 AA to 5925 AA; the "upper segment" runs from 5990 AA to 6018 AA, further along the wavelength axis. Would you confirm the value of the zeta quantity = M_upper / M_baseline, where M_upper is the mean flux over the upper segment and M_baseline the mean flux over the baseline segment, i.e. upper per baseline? 0.83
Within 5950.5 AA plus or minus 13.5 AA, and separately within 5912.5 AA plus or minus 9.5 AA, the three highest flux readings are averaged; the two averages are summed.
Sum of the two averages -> 33.9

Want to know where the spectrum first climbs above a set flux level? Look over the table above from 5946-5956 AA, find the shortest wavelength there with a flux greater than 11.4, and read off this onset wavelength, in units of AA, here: 5947.11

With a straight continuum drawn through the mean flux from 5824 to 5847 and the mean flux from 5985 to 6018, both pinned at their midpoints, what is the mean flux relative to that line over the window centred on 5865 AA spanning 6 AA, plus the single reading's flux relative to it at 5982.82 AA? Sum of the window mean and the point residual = -5.2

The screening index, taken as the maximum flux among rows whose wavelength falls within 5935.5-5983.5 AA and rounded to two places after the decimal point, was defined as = 22.88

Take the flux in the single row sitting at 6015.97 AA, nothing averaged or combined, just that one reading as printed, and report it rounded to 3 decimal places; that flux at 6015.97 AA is 8.882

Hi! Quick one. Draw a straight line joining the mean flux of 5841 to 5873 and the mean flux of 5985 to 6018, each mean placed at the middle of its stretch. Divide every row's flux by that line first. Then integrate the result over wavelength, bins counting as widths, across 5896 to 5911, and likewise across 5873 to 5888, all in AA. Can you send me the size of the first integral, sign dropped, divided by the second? 0.76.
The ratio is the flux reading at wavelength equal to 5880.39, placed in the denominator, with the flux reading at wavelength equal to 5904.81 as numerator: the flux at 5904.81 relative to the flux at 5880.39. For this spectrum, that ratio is 0.87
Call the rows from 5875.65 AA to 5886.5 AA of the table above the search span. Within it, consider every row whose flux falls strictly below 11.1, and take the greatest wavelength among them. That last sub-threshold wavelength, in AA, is 5884.45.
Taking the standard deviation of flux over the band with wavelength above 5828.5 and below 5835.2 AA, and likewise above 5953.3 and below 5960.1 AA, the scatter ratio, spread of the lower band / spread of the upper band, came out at 1.4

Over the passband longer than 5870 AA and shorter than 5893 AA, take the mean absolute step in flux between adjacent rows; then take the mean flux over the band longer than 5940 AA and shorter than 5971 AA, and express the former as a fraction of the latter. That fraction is 0.24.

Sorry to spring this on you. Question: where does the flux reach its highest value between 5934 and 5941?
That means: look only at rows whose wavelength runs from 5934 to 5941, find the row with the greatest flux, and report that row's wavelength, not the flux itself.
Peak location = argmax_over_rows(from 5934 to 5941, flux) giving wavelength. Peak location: 5937.53 AA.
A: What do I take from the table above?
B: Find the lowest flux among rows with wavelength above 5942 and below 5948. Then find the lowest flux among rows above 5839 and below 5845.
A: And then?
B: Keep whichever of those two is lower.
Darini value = 10.9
